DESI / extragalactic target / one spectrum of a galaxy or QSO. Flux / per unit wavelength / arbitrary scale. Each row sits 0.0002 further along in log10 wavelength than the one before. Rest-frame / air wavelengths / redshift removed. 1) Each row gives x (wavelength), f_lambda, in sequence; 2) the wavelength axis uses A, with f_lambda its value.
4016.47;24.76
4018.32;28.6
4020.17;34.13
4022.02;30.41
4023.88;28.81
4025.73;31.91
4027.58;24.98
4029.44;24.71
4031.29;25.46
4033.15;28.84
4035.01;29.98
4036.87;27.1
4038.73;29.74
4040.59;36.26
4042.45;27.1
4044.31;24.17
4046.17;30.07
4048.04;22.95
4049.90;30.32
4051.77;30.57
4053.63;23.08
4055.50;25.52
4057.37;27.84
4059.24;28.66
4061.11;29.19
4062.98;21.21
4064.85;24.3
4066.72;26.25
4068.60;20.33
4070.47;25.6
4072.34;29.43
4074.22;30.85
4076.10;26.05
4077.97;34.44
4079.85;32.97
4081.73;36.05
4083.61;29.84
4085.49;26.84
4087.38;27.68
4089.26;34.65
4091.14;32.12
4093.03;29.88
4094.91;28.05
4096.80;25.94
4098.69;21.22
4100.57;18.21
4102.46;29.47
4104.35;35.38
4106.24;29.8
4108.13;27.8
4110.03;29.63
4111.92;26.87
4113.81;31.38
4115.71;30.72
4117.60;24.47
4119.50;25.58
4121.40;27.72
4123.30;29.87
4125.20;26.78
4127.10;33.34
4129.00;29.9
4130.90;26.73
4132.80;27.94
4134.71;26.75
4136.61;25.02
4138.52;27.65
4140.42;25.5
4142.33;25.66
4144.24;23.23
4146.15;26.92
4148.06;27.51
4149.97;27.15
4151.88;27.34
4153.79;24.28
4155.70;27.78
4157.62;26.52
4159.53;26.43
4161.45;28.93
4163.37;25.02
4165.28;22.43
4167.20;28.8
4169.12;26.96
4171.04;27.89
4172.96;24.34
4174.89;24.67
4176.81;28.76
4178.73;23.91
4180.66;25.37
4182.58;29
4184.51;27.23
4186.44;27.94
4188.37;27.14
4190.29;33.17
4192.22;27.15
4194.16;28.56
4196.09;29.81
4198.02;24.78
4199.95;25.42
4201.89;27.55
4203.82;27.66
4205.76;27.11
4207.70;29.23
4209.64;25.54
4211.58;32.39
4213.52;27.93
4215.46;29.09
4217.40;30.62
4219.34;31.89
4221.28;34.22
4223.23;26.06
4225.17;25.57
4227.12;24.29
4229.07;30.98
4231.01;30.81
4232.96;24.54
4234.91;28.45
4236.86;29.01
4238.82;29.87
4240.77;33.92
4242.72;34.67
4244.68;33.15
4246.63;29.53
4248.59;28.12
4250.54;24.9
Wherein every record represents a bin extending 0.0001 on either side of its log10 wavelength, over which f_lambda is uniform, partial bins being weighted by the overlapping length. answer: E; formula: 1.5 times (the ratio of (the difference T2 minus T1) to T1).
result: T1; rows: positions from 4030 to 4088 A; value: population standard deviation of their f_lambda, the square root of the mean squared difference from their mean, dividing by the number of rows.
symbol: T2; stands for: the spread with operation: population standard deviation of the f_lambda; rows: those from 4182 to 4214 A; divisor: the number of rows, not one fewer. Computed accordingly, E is -0.7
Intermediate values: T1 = 3.81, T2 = 2.1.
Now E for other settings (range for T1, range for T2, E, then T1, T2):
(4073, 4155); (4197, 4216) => -0.6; 3.60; 2.1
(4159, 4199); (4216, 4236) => 0.6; 2.38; 3.3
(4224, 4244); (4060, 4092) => 0.4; 3.44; 4.4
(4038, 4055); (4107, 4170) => -0.7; 4.11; 2.3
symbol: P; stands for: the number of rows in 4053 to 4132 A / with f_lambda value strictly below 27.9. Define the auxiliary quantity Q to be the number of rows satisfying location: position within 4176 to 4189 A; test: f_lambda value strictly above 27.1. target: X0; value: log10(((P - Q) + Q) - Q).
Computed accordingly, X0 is 1.20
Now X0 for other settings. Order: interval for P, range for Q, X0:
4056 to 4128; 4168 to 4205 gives 0.78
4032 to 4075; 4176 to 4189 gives 0.85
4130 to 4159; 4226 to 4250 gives 0.60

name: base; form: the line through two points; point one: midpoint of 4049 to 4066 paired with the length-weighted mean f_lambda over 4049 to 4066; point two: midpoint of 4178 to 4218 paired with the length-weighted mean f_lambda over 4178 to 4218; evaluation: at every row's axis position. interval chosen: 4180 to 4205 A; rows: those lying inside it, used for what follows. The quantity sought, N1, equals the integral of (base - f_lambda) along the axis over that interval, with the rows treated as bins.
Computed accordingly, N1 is 3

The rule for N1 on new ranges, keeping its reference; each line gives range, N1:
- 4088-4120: -39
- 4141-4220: 40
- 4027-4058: -31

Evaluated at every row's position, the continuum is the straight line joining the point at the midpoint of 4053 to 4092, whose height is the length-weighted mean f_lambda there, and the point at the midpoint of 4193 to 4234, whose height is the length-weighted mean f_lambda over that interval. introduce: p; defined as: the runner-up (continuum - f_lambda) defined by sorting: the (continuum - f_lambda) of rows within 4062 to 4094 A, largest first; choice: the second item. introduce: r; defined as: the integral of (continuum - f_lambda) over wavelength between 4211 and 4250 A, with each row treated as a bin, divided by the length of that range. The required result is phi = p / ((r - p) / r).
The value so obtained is 1.2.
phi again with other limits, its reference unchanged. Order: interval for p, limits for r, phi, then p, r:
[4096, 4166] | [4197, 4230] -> 0.0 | 7.1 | 0.0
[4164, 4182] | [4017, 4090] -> 0.1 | 4.4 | -0.1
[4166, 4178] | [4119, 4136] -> 0.0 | 3.6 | 0.0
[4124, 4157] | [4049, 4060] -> -0.7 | 4.0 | 0.6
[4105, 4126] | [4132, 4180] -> -7.7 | 2.7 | 2.0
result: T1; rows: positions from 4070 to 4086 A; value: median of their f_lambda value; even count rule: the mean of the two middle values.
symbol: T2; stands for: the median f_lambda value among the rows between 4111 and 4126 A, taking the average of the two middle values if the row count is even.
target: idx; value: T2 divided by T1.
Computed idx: 0.91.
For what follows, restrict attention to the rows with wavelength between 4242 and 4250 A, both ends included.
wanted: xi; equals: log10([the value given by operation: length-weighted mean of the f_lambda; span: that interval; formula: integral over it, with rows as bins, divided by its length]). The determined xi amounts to 1.49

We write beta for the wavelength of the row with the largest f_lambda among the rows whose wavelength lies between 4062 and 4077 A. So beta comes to 4074.22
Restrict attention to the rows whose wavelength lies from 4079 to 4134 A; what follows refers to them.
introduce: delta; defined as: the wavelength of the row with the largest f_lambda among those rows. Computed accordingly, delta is 4081.73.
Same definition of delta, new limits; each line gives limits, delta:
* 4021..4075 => 4040.59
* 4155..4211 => 4190.29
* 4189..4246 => 4242.72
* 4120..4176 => 4127.10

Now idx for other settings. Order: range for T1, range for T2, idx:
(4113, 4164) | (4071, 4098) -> 1.11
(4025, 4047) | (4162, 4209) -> 0.97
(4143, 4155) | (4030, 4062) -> 1.06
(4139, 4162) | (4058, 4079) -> 0.98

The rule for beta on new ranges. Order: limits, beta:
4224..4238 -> 4229.07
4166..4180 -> 4167.20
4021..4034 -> 4025.73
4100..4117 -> 4104.35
